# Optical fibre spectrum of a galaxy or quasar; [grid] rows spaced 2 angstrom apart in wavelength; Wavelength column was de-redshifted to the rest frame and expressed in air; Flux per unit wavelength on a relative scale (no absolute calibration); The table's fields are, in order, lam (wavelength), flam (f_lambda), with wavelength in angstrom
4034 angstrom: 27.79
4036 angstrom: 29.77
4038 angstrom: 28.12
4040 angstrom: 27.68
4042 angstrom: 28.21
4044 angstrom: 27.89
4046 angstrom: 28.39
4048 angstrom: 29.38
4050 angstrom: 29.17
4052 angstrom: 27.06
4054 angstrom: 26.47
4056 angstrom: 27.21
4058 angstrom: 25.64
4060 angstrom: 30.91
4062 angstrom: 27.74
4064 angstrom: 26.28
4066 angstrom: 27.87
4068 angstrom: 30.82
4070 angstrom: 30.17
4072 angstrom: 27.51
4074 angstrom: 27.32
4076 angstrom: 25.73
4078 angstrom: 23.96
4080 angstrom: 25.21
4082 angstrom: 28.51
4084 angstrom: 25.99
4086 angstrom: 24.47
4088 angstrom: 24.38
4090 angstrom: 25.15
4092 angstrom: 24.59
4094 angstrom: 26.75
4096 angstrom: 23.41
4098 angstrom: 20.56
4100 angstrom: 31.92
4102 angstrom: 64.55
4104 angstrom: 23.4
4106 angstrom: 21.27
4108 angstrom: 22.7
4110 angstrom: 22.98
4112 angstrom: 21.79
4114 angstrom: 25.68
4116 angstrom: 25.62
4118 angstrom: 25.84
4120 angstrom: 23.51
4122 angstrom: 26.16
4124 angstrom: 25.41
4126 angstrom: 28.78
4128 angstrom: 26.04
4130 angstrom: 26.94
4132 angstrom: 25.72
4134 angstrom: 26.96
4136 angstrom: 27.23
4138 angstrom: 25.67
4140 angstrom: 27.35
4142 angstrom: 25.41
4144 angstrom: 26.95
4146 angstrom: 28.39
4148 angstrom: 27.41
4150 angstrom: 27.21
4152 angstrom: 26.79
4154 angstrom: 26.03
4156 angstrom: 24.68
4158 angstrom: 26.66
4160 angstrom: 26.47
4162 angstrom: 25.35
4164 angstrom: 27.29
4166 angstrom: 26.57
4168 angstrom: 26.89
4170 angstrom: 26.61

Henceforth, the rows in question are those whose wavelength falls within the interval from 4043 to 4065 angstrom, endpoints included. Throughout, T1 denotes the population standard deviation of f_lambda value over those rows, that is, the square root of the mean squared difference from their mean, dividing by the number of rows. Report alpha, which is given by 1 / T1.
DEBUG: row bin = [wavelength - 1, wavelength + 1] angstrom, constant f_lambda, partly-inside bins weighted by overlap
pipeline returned 0.68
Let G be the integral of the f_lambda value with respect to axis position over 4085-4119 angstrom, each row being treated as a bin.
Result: 910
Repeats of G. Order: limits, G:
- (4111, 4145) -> 882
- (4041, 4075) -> 956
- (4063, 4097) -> 896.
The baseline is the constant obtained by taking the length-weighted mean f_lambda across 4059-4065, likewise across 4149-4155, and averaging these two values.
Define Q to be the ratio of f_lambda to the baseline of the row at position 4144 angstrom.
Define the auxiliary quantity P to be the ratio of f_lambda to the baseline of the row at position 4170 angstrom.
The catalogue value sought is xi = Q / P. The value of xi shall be 1.01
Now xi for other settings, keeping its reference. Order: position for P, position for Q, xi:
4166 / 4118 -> 0.97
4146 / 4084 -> 0.92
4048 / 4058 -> 0.87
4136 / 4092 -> 0.90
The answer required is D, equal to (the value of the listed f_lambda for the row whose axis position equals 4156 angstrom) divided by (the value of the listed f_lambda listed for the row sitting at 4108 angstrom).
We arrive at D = 1.09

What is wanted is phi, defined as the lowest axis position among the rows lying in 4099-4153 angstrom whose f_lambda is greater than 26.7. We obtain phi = 4100 angstrom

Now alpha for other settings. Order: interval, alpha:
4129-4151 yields 1.17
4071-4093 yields 0.71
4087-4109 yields 0.08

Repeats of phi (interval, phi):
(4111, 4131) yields 4126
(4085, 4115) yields 4094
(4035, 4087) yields 4036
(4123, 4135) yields 4126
